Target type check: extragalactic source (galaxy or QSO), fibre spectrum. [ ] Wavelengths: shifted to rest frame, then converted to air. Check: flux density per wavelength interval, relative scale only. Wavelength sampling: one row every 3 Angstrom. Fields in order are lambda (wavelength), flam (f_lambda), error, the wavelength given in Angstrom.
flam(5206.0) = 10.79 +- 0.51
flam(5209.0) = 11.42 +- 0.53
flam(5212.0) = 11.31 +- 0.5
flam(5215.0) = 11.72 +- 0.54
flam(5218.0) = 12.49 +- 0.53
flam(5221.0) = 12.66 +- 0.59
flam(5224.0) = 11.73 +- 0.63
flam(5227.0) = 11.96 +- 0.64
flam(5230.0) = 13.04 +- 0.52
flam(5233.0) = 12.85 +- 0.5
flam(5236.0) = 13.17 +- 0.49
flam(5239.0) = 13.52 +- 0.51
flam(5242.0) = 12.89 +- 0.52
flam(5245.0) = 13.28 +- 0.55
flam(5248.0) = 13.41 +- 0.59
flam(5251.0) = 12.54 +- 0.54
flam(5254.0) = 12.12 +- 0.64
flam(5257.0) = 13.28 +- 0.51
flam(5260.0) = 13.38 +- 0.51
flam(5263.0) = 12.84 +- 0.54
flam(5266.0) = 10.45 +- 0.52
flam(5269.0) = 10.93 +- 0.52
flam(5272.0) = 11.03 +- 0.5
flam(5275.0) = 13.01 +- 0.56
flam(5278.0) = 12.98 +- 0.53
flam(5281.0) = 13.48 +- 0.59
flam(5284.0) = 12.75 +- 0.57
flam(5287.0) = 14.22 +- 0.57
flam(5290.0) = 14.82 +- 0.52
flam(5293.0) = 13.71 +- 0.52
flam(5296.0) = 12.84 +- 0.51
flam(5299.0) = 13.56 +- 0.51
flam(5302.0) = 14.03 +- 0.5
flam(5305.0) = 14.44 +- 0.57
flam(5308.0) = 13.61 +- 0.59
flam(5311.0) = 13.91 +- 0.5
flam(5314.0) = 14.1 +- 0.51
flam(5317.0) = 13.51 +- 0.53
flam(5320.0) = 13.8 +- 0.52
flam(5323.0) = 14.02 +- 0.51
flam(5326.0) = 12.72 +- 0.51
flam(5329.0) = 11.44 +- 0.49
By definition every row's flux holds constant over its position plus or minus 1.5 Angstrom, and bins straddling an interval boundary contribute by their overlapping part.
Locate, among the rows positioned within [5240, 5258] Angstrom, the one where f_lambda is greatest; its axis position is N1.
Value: 5248.0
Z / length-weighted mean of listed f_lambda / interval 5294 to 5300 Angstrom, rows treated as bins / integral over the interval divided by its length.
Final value 13.21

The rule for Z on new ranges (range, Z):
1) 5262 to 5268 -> 11.49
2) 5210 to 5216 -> 11.49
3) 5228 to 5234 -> 12.87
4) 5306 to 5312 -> 13.80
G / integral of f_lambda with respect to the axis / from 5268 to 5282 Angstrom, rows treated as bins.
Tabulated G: 172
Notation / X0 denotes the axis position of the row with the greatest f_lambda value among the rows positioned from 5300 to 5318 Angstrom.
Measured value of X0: 5305.0 Angstrom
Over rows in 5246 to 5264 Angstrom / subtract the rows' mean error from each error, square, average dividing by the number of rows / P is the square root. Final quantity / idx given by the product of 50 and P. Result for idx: 2.3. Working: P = 0.046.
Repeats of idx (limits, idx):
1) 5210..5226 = 2.3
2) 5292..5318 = 1.5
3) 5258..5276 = 1.0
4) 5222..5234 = 3.1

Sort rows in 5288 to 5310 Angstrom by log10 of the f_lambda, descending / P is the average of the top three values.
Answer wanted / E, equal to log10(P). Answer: 0.064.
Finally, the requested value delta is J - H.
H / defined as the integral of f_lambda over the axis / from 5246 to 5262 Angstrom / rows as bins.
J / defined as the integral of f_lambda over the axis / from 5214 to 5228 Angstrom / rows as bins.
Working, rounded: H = 207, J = 170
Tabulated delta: -37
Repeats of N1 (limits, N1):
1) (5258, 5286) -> 5281.0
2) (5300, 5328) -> 5305.0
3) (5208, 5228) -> 5221.0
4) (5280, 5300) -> 5290.0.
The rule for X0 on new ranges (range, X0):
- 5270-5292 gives 5290.0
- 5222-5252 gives 5239.0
